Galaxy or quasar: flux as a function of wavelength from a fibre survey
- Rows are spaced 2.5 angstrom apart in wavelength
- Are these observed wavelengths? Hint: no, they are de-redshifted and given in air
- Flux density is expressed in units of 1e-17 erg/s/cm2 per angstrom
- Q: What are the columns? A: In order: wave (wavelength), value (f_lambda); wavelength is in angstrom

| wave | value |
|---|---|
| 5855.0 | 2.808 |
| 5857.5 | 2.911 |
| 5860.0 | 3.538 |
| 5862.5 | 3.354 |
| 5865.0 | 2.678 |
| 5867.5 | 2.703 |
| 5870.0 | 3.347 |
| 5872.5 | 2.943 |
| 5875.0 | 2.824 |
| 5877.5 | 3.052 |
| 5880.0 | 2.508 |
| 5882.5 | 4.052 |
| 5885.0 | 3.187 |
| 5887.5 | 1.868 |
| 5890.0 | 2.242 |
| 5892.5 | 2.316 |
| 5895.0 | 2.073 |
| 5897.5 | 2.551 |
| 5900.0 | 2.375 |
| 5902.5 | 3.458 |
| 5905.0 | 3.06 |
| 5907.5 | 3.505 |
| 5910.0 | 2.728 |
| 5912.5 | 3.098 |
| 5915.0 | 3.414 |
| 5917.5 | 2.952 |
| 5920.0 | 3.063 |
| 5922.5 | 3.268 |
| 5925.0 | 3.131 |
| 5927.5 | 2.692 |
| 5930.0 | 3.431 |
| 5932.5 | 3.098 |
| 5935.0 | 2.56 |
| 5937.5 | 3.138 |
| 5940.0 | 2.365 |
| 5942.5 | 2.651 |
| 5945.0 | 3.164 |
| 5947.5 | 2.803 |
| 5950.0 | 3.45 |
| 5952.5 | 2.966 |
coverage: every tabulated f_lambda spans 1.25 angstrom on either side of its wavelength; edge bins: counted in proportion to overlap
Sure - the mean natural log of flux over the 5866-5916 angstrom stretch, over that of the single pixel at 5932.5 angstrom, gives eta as 0.91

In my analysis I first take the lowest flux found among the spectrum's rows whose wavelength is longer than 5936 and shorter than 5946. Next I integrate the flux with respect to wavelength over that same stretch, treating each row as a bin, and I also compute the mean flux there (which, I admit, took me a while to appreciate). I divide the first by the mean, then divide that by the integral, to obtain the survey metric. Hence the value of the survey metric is 0.030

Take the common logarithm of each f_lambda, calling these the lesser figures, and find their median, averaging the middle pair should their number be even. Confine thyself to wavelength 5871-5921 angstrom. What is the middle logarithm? 0.469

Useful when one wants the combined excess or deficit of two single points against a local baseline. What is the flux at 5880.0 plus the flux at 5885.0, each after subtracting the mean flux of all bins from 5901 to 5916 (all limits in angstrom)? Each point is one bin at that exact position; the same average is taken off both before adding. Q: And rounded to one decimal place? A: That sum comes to -0.7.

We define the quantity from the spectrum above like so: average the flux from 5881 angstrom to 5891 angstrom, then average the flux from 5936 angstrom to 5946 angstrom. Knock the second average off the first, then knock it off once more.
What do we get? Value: -2.8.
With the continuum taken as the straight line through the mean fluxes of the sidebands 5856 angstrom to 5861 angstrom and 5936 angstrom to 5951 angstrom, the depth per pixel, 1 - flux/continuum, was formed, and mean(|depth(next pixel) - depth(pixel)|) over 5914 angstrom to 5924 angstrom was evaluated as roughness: 0.087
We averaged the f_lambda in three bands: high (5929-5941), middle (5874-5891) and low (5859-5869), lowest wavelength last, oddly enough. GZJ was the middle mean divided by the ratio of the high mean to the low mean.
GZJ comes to 3.0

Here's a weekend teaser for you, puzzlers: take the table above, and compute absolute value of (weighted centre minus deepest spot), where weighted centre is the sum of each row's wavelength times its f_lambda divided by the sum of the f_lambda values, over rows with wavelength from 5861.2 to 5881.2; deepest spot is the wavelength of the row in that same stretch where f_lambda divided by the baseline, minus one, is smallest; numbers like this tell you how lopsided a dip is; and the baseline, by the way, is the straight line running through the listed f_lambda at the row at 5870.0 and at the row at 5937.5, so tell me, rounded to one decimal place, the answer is 9.0 angstrom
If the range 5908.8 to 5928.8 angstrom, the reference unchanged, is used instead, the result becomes 8.7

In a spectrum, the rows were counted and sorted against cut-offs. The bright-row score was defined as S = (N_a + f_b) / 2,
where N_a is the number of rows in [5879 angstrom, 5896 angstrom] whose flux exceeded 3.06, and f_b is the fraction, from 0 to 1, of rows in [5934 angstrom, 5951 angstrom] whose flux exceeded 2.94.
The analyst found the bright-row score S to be 1.2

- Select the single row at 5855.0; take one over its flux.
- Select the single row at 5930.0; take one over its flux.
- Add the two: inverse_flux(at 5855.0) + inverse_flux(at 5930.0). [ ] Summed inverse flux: 0.65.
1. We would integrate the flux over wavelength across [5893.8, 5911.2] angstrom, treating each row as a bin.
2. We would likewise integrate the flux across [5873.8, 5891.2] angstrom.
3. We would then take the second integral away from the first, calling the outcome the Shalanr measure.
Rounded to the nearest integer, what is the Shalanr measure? 0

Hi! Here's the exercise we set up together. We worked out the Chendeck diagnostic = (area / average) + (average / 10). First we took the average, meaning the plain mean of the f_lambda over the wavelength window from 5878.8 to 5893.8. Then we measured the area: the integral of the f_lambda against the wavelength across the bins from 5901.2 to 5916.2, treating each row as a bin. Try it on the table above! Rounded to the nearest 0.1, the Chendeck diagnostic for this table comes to 18.1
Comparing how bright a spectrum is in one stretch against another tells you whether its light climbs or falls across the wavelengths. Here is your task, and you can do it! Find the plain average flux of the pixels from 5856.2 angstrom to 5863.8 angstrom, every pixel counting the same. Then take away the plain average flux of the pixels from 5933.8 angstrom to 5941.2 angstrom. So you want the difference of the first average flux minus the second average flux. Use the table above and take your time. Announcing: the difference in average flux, 0.6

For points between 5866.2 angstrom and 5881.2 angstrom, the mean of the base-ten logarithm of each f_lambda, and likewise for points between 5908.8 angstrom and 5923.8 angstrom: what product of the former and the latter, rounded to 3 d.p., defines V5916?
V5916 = 0.225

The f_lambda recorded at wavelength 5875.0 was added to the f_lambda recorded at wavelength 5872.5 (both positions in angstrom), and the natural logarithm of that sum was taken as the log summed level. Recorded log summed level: 1.75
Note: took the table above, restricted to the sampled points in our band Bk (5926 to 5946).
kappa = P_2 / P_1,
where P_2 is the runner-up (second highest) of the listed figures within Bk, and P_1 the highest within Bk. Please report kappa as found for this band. 0.92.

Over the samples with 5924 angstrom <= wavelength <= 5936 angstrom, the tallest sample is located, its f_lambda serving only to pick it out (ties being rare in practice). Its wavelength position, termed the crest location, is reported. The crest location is 5930.0 angstrom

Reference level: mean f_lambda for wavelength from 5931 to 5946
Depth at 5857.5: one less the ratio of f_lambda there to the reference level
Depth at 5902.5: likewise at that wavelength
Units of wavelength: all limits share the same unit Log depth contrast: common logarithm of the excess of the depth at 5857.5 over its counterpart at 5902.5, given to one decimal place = -0.7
